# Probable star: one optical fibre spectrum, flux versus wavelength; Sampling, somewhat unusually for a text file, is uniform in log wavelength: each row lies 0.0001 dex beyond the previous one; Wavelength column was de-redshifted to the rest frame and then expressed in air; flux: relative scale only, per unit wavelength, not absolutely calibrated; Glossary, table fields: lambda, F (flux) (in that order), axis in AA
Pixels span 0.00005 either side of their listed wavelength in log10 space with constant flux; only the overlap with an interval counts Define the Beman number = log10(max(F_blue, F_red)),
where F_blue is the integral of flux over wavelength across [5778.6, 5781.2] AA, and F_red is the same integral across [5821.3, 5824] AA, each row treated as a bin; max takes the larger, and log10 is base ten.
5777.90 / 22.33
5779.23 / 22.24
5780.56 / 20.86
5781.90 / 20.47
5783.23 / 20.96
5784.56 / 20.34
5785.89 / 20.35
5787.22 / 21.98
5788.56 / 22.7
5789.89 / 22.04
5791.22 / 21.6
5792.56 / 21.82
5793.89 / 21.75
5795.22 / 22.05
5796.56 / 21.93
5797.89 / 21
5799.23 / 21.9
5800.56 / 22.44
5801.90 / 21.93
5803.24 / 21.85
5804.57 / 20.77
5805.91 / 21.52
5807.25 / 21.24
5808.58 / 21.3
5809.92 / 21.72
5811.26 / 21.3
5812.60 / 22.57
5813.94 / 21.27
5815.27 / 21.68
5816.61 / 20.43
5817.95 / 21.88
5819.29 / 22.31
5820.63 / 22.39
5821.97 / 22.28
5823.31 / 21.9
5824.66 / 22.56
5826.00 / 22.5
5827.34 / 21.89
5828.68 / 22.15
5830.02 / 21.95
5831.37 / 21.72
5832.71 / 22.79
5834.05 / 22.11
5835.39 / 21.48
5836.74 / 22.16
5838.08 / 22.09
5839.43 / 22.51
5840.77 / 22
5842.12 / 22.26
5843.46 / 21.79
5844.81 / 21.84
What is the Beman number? 1.77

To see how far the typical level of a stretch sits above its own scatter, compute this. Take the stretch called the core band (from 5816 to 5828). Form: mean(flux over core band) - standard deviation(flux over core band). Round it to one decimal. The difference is 21.4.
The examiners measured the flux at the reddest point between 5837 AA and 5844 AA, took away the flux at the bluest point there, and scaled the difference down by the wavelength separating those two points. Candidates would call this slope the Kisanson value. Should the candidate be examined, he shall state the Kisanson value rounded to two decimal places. -0.06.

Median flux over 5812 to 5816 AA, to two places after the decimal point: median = 21.68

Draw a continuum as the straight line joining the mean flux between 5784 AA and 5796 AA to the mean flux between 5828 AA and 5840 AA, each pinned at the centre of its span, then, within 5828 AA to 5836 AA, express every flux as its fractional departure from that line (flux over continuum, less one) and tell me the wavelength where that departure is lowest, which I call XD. 5835.39 AA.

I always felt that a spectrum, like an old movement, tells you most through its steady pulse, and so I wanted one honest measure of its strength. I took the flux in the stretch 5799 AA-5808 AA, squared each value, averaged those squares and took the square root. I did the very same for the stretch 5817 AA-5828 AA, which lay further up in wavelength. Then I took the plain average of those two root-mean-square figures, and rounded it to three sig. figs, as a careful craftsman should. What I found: 21.9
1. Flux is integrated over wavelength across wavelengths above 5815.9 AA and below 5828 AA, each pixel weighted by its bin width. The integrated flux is 266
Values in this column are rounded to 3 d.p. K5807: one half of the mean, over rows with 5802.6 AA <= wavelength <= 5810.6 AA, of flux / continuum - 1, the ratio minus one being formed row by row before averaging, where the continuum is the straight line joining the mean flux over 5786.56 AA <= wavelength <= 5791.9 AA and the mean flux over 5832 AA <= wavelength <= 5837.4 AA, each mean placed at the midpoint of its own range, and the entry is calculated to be -0.016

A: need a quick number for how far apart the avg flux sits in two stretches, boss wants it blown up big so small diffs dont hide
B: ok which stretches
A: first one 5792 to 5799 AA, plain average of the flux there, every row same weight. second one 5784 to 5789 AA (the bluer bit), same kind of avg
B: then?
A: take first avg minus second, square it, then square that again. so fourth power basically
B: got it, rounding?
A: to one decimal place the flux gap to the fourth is 0.0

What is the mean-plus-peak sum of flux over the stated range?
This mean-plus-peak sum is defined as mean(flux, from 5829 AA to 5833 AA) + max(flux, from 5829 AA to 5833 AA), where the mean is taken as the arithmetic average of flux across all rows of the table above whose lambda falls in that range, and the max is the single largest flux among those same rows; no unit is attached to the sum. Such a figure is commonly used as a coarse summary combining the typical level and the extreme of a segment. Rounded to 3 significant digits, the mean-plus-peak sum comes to 44.9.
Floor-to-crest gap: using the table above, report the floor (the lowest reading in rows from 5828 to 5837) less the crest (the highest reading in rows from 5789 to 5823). -1.1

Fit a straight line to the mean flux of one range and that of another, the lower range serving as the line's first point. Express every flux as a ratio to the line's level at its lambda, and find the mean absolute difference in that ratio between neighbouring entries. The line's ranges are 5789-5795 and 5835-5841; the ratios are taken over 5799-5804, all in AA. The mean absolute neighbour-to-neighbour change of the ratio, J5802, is 0.017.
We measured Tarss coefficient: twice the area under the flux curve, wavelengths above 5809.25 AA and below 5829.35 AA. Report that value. 881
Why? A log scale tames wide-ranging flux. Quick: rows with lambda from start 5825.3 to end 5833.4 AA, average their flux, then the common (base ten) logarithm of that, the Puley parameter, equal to 1.35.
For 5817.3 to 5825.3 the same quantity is 1.35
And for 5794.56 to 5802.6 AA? 1.34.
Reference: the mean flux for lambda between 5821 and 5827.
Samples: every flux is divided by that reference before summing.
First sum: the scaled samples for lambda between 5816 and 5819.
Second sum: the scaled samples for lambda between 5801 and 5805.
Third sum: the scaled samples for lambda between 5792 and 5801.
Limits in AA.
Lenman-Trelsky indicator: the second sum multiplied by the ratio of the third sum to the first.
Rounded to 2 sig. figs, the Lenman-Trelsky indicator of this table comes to 10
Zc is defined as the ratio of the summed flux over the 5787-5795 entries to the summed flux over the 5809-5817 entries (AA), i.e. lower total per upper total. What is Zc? 1.02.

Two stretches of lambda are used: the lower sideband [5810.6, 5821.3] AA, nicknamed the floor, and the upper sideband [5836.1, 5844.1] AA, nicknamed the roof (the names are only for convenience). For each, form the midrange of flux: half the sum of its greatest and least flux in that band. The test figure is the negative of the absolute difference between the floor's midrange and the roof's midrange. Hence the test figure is -0.65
